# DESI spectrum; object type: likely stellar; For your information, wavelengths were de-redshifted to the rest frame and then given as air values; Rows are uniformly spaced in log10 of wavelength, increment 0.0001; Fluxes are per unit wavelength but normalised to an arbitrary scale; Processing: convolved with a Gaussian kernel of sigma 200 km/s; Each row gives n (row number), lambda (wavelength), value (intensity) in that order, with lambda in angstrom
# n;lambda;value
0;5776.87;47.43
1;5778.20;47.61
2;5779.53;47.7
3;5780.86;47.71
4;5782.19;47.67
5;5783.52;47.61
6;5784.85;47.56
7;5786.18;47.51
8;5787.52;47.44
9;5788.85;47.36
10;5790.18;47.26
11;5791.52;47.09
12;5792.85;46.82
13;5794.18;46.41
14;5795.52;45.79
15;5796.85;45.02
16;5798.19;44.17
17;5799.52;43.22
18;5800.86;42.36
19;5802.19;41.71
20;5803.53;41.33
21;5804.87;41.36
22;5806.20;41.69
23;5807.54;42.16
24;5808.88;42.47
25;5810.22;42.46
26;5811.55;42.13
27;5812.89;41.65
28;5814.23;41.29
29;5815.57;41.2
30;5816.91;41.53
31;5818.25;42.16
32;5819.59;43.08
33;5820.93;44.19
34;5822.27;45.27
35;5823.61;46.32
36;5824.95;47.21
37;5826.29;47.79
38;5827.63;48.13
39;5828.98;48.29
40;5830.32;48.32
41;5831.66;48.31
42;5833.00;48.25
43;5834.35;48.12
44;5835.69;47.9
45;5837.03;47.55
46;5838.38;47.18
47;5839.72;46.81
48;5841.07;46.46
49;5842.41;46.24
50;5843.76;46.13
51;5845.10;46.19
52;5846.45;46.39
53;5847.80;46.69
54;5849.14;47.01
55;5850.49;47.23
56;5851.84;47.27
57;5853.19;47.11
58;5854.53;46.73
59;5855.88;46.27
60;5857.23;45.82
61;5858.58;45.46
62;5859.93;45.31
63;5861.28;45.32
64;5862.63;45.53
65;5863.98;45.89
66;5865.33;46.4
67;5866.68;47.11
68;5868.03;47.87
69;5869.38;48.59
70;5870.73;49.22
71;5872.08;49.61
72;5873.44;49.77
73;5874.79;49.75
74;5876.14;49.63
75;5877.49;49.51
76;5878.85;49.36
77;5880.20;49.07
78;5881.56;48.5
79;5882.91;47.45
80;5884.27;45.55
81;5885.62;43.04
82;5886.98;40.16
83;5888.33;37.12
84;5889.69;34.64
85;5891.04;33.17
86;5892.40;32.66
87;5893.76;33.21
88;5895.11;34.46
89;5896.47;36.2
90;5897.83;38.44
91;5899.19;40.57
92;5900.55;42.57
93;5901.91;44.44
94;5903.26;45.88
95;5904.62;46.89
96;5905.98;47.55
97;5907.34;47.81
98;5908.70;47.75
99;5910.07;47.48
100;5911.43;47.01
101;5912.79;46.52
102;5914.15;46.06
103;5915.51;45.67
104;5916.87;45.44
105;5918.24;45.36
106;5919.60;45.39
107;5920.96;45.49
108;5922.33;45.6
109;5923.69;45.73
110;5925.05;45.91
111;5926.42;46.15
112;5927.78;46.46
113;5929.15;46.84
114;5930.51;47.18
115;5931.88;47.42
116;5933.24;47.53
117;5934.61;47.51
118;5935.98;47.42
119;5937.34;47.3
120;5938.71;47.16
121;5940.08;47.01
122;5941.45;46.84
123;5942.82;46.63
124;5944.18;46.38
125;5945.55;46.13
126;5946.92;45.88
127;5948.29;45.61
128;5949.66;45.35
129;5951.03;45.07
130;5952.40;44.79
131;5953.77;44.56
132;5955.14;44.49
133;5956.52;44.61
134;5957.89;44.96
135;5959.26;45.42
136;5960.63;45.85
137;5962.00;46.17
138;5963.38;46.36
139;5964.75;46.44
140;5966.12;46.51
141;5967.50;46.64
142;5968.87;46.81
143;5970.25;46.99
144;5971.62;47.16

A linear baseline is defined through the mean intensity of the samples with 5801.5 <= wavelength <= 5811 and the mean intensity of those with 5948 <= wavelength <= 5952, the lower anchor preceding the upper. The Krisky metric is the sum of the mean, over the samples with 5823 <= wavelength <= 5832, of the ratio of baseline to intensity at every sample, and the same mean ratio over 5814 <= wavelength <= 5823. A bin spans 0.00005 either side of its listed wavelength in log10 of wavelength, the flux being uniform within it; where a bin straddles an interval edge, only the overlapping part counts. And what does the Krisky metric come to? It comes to 1.88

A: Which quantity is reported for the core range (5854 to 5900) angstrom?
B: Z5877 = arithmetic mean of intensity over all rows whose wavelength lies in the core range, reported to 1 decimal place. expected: 44.0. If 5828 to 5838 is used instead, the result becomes 48.1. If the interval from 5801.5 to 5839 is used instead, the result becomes 44.6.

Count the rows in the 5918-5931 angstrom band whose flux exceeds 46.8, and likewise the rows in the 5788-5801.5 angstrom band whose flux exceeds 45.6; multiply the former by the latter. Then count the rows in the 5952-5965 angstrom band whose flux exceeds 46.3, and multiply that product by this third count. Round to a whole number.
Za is 24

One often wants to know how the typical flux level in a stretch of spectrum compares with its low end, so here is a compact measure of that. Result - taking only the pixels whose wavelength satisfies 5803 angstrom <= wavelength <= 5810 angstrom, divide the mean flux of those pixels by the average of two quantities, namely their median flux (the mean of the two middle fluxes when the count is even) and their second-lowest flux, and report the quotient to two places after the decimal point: 1.01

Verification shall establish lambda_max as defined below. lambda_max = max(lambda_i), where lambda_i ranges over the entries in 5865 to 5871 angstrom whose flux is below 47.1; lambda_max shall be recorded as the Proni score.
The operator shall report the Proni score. 5865.33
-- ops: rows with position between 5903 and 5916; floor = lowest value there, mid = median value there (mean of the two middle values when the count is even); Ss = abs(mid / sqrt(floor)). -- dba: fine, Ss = 6.95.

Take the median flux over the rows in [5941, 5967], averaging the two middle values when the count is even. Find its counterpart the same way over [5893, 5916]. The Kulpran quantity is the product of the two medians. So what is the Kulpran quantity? 2104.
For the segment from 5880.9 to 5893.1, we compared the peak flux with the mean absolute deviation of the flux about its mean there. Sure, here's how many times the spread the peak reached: 9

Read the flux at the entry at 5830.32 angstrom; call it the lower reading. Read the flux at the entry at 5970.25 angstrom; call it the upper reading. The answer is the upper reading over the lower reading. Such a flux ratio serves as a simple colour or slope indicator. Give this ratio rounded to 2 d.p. 0.97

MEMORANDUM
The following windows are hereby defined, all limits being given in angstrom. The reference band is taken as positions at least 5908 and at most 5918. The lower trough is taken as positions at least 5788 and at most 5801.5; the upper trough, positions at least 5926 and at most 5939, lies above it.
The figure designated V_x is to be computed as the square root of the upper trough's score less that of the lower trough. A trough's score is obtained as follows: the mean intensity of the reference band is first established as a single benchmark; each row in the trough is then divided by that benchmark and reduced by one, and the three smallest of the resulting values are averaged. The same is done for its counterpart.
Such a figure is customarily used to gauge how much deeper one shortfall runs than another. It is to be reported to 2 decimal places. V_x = 0.26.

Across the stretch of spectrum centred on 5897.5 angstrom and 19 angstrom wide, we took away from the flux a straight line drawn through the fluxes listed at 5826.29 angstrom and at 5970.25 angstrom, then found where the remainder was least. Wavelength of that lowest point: 5892.40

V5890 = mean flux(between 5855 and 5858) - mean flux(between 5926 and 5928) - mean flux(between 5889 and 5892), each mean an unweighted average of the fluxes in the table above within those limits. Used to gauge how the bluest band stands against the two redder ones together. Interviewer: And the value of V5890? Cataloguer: -34.2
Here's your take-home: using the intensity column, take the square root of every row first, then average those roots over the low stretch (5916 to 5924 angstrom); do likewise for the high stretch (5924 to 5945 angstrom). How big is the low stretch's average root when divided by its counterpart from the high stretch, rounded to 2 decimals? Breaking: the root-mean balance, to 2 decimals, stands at 0.98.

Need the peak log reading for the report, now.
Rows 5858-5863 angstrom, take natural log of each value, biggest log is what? 3.82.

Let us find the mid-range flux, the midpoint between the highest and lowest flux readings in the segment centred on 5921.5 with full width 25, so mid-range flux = 46.4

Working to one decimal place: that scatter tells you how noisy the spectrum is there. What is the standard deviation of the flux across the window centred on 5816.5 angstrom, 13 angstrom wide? 1.3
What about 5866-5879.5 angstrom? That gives 0.9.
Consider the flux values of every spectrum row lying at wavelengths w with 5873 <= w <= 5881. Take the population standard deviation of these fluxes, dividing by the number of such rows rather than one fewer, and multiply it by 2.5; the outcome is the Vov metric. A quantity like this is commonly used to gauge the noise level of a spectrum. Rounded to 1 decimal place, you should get 0.6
